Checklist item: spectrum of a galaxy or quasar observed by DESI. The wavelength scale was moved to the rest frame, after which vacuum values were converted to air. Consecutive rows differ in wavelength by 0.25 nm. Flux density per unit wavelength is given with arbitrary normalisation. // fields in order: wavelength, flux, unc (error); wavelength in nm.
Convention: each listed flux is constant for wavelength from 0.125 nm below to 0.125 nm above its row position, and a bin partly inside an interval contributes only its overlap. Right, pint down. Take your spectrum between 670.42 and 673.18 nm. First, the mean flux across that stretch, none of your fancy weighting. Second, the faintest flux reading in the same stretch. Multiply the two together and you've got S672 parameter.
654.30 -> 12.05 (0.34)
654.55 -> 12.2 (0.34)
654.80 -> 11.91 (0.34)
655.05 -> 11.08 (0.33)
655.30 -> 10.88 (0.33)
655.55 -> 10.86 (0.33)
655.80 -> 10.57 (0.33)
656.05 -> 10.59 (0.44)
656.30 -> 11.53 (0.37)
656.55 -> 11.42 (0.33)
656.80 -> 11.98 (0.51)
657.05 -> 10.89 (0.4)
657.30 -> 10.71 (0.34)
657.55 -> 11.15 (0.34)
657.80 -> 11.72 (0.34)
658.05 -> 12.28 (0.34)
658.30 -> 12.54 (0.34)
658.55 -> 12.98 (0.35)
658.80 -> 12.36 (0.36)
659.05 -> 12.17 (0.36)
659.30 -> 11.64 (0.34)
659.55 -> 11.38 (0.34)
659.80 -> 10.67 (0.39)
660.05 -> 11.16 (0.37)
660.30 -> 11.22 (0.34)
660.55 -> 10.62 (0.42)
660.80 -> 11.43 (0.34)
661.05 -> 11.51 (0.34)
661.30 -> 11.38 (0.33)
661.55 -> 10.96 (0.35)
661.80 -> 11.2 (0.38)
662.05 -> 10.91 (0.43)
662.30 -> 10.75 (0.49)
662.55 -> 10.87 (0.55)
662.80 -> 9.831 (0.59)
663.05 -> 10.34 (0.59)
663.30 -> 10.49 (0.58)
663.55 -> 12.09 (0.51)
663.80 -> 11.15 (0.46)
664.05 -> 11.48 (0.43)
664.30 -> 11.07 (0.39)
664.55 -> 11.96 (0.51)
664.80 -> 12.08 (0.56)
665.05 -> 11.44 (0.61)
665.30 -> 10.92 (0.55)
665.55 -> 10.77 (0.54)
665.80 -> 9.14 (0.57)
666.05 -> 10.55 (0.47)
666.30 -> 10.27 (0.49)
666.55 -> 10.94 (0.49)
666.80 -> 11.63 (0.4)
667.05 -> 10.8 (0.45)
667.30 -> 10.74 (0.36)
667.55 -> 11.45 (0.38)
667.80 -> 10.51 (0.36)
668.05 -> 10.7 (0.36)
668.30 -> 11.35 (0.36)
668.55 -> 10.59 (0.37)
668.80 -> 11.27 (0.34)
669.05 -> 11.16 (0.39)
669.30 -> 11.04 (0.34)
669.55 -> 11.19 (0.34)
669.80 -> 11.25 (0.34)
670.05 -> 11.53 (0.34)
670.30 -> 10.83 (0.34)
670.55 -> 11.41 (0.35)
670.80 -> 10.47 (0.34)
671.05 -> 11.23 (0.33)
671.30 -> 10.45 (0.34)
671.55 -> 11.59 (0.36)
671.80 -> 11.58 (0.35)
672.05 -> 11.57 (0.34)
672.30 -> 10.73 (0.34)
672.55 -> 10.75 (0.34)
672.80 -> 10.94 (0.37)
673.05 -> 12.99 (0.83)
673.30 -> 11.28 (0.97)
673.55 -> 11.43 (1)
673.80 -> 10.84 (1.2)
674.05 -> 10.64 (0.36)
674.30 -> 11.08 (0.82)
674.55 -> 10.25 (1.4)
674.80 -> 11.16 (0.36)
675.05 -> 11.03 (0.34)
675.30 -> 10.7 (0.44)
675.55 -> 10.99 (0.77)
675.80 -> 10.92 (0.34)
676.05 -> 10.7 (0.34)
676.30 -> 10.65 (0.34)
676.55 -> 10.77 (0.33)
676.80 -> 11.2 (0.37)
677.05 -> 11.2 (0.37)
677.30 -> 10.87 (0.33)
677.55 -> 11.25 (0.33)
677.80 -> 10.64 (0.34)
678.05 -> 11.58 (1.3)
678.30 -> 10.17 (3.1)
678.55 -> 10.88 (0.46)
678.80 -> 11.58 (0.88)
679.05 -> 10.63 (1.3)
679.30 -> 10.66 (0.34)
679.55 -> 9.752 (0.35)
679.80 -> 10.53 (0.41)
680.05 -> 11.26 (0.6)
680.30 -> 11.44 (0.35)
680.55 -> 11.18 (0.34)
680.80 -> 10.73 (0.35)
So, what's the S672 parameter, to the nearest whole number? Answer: 118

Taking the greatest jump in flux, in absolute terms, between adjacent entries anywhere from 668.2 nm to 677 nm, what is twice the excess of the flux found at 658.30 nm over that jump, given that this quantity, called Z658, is 21.0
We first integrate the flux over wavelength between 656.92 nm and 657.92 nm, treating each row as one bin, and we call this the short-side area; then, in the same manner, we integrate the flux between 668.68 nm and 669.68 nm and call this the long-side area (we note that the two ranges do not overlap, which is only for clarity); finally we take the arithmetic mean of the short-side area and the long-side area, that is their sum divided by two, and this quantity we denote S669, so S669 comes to 11.1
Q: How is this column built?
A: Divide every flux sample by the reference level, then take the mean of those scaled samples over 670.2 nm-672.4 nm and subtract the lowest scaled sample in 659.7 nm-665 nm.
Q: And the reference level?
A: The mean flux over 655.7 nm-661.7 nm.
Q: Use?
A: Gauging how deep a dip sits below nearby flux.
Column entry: 0.11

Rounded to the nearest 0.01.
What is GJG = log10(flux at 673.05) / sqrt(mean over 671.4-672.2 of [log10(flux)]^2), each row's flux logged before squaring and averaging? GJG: 1.05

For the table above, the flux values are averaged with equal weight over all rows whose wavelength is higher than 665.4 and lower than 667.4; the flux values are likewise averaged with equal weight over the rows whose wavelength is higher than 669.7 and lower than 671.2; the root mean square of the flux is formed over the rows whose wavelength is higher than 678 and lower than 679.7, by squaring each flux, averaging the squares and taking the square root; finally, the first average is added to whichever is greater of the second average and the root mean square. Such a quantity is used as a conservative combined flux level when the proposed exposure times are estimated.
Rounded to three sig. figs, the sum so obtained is 21.7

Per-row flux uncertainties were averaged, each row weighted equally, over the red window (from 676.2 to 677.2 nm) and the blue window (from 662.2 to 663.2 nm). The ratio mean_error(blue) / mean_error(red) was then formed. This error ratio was 1.6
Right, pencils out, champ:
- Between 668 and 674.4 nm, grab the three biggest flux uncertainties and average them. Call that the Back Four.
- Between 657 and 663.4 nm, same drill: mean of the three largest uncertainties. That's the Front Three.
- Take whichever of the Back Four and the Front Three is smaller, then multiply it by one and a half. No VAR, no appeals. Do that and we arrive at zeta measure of 0.88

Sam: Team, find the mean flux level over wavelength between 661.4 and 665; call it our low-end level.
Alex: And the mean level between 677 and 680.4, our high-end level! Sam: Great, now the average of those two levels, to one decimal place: 11.0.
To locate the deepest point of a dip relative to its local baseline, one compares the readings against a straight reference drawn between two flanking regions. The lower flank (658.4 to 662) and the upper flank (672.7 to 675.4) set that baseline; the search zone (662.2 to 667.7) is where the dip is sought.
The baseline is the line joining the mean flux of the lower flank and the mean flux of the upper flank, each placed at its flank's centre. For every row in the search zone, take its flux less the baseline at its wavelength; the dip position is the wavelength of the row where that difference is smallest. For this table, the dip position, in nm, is 665.80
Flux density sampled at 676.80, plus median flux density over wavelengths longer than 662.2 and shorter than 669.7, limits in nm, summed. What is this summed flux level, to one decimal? 22.1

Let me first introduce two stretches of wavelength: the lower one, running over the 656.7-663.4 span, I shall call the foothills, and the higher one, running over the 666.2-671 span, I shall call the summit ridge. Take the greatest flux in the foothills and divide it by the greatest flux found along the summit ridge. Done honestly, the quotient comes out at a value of 1.12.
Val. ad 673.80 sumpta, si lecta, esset 10.84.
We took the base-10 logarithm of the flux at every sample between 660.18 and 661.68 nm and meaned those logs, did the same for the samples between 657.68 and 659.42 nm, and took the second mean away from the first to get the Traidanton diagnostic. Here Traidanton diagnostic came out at -0.039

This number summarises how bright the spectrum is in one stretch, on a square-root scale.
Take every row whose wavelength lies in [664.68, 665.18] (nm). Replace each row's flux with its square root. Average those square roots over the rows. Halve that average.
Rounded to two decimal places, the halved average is 1.71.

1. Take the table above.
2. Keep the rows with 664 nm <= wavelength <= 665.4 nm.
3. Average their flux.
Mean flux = 11.5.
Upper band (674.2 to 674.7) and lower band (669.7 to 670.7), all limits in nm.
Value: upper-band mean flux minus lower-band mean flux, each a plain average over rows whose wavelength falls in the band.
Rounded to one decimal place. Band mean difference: -0.6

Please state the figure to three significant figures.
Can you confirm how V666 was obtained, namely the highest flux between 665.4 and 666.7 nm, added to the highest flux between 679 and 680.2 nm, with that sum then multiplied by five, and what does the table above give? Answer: 111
